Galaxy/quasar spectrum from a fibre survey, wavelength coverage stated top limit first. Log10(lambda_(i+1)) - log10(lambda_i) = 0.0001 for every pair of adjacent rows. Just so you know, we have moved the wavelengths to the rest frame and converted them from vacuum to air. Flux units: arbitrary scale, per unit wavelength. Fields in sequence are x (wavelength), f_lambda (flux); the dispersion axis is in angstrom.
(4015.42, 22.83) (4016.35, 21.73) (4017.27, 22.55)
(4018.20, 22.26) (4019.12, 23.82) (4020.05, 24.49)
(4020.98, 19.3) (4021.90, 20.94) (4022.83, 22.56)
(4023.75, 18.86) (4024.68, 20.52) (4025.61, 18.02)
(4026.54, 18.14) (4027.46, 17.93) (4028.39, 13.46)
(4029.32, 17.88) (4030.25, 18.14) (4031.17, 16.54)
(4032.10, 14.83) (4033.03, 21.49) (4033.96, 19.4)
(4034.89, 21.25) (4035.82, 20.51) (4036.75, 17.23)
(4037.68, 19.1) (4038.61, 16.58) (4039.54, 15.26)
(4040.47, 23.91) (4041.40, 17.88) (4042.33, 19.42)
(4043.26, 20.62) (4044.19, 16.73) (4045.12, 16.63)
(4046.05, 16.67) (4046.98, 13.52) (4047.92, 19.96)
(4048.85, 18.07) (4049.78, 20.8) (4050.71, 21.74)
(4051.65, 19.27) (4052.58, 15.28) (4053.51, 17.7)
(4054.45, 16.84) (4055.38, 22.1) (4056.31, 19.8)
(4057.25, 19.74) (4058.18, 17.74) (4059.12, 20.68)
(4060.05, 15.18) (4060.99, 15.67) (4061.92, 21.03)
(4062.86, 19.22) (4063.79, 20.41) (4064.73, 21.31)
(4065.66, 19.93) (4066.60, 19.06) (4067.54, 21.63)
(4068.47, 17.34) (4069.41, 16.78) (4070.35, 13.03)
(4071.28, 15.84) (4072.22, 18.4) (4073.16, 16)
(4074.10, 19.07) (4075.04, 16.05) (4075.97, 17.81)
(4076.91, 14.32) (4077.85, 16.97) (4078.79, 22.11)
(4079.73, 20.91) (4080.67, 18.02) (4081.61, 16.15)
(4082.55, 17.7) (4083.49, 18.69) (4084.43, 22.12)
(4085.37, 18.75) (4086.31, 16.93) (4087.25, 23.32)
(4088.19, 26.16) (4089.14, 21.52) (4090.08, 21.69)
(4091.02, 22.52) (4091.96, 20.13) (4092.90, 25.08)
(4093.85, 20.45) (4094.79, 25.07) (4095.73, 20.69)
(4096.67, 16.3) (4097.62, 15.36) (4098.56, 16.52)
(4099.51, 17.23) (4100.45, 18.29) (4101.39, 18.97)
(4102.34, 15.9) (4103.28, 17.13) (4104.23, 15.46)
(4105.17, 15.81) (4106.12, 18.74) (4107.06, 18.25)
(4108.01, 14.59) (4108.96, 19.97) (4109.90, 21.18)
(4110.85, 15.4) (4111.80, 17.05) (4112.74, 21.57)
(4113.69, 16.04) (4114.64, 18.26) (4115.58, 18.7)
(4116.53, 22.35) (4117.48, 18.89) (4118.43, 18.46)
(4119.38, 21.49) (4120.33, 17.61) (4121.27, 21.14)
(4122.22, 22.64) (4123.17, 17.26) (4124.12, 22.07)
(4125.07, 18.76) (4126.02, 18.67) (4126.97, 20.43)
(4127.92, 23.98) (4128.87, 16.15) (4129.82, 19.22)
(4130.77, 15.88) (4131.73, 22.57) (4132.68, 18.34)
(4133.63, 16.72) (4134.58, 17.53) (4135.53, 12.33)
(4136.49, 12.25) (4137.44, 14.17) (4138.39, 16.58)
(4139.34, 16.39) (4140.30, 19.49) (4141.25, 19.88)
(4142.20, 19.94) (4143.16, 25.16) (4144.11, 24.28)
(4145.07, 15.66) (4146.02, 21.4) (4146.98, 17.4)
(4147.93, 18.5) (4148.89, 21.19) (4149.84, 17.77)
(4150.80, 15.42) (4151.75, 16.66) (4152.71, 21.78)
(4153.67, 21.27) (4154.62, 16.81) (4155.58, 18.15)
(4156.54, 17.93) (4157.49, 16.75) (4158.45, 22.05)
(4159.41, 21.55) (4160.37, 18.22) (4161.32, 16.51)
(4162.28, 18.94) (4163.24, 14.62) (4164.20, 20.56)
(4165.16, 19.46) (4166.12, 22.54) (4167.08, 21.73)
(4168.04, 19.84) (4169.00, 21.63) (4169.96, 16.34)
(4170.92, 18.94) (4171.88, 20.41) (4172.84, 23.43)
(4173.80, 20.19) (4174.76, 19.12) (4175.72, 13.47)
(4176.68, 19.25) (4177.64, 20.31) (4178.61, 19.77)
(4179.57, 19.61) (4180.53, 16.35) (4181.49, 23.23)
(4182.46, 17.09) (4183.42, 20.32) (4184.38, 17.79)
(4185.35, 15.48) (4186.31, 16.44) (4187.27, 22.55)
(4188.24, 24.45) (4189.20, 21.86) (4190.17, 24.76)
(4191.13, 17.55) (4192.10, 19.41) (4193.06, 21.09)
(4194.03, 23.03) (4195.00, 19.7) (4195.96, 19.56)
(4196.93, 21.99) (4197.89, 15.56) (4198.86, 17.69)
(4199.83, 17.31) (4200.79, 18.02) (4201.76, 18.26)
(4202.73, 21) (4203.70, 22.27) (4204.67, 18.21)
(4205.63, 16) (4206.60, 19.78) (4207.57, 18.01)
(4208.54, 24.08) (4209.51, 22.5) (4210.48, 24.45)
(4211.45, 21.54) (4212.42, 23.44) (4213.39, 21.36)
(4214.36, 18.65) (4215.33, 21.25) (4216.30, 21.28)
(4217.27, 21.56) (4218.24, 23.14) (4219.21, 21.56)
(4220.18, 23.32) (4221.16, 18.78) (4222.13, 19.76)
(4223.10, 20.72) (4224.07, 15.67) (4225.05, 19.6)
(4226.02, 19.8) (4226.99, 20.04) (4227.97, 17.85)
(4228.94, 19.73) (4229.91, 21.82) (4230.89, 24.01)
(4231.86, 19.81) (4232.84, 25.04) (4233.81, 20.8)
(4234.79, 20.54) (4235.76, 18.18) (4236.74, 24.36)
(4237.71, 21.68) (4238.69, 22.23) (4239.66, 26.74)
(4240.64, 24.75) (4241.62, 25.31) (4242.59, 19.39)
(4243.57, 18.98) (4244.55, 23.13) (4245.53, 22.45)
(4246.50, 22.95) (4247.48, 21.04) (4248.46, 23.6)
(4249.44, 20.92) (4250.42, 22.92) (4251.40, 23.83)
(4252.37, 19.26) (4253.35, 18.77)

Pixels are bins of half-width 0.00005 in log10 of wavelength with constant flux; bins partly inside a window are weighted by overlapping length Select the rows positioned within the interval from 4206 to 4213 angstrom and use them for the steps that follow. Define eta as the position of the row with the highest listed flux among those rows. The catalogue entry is 4210.48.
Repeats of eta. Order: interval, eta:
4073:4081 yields 4078.79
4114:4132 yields 4127.92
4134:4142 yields 4141.25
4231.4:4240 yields 4239.66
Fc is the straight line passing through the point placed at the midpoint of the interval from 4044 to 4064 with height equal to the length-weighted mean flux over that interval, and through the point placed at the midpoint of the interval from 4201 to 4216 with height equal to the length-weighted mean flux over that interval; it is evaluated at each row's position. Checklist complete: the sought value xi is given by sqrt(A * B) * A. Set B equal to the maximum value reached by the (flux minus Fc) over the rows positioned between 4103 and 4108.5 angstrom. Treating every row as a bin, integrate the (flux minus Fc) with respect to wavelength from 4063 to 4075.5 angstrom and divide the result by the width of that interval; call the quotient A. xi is -0.3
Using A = -0.5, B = -0.4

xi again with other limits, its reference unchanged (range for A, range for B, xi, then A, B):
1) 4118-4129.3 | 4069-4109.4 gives 0.9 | 0.5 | 7.3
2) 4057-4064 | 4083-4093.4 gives 0.1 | 0.1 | 7.3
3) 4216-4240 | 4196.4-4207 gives 0.1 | 0.1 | 1.7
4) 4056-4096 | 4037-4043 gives 1.1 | 0.6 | 5.7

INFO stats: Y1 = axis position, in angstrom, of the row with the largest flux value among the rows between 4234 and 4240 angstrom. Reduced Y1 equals 4239.66 angstrom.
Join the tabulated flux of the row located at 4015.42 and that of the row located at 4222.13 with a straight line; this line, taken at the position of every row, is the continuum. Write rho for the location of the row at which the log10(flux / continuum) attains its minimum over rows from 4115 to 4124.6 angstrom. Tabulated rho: 4123.17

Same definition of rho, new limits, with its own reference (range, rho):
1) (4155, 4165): 4163.24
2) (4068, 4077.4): 4070.35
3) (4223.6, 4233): 4224.07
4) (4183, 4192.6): 4185.35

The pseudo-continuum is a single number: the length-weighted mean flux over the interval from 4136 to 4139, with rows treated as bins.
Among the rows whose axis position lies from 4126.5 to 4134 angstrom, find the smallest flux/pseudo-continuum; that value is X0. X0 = 1.10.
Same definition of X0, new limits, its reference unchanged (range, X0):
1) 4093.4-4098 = 1.06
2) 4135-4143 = 0.85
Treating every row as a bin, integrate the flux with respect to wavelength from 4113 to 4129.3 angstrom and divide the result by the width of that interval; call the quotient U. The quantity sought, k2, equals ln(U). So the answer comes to 2.98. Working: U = 19.6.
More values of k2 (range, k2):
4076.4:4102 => 2.98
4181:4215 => 3.00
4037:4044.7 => 2.93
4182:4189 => 2.96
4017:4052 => 2.95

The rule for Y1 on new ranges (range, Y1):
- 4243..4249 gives 4248.46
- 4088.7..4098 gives 4092.90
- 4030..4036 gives 4033.03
